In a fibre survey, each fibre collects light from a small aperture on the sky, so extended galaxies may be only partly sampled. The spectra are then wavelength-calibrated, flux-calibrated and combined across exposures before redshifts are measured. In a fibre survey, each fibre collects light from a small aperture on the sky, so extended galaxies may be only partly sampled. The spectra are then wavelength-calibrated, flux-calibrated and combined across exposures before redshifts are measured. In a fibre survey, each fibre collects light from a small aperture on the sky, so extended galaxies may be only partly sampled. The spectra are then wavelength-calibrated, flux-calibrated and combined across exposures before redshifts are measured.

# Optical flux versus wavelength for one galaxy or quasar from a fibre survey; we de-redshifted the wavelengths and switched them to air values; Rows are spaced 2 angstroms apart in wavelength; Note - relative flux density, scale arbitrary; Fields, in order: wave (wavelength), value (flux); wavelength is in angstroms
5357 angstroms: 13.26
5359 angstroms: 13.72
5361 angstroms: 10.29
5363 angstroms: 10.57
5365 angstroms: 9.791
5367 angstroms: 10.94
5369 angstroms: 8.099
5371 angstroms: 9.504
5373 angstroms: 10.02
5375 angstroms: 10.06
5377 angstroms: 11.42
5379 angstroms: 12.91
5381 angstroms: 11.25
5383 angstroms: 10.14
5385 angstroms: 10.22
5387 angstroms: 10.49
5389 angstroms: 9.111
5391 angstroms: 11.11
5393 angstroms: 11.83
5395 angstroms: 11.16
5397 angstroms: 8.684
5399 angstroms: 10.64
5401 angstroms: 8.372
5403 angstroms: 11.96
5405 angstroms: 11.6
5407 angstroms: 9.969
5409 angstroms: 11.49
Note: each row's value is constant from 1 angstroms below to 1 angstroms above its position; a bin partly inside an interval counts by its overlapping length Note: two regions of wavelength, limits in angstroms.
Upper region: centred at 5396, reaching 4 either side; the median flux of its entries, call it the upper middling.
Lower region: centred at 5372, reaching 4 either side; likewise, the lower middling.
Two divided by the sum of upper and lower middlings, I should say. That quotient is 0.0968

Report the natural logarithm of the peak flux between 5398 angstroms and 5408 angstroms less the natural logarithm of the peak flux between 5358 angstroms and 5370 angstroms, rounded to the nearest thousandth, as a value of -0.137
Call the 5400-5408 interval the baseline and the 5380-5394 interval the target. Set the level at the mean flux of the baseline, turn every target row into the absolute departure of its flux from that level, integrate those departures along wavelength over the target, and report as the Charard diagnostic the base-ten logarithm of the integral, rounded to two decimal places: 0.98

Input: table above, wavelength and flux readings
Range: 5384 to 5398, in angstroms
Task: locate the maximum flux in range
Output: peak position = 5393 angstroms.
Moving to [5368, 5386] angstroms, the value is 5379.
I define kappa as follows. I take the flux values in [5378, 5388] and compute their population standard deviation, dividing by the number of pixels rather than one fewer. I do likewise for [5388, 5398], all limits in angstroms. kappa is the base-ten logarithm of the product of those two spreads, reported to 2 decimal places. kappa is 0.11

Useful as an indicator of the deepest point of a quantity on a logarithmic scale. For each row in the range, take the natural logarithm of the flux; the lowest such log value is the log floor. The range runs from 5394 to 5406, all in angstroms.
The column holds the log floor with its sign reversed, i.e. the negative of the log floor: -2.12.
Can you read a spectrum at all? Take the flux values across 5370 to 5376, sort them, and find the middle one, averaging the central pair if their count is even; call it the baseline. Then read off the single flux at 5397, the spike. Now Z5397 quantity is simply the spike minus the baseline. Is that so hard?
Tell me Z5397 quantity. -1.3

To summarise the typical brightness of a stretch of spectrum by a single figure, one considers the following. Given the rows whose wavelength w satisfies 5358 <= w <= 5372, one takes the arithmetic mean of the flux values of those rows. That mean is 10.42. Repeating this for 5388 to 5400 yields 10.42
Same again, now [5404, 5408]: 10.78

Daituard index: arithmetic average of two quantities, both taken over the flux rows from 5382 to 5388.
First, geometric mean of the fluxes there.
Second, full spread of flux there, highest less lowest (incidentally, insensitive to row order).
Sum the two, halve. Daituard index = 5.32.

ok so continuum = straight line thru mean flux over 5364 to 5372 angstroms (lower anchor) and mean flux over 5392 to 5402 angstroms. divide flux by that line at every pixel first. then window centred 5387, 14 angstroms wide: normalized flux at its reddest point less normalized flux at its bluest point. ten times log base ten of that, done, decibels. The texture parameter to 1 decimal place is -15.0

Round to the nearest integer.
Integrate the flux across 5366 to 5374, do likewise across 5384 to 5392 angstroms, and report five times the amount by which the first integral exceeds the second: -24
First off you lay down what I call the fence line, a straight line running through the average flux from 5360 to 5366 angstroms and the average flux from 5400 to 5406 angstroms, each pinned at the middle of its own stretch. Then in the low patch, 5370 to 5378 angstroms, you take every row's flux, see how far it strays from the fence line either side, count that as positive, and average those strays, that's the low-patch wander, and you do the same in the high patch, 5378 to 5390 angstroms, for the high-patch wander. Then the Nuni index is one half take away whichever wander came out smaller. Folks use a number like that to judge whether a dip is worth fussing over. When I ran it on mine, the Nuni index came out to -0.11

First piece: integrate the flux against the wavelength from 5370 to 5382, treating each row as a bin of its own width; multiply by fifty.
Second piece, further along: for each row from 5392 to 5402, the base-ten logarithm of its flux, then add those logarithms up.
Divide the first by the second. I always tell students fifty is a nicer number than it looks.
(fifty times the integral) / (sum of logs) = 1301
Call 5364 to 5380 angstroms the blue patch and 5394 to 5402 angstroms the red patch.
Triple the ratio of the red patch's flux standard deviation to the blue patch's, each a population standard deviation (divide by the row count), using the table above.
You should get 2.7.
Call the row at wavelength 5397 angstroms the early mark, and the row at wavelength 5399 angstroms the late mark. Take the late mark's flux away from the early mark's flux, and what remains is -2.0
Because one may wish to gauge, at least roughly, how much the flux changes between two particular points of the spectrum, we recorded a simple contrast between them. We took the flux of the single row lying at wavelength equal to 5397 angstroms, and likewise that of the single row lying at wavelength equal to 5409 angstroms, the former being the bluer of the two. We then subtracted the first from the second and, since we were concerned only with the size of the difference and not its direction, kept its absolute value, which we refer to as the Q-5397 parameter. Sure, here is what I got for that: 2.8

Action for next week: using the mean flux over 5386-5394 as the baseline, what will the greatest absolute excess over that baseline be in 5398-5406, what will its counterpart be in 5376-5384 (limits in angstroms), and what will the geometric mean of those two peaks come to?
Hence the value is 2.27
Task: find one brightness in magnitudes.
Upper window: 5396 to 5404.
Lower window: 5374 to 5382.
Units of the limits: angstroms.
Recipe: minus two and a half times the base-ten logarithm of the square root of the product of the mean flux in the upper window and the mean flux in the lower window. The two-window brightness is -2.567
